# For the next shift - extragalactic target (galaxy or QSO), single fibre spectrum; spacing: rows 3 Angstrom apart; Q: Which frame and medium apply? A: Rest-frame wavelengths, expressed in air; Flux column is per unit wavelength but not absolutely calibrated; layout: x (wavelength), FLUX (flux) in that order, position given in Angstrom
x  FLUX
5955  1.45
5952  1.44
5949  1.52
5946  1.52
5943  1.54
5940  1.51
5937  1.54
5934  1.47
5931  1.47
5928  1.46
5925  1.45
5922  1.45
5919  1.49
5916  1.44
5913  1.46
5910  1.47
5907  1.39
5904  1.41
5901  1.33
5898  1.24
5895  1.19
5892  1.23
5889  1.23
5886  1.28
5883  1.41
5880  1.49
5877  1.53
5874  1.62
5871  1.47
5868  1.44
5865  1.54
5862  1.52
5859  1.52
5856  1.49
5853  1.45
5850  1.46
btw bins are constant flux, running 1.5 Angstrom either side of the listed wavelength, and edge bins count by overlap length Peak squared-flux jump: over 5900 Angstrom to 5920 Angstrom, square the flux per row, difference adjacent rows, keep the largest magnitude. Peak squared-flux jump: 0.229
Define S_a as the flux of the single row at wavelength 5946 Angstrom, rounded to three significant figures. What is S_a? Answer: 1.52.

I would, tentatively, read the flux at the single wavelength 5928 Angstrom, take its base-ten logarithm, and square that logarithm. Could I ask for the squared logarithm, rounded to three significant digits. 0.0270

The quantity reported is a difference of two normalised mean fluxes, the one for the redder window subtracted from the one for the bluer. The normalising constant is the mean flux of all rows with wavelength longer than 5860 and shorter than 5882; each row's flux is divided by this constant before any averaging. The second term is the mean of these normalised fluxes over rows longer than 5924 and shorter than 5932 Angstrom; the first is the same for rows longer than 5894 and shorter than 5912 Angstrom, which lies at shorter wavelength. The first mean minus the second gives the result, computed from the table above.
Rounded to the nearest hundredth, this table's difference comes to -0.08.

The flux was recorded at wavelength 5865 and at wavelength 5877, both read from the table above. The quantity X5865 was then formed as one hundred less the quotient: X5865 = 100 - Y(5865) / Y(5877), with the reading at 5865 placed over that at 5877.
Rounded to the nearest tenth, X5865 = 99.0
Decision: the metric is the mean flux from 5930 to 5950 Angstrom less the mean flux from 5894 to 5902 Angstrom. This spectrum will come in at 0.26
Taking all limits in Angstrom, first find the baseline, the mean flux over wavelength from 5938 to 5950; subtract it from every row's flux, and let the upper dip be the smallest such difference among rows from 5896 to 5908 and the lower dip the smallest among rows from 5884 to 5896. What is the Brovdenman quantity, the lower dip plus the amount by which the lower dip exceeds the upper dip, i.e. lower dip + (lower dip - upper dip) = -0.38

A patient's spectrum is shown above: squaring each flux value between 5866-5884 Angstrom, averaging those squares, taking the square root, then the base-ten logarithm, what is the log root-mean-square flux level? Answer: 0.175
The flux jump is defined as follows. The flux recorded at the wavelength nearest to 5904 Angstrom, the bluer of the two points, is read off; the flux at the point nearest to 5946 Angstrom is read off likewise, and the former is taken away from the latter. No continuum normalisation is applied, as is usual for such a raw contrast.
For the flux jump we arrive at 0.11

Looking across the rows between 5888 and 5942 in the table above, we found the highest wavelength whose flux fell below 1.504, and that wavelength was 5934 Angstrom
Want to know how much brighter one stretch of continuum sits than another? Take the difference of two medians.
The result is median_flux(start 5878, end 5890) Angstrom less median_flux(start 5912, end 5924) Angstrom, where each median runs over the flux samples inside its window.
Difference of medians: -0.11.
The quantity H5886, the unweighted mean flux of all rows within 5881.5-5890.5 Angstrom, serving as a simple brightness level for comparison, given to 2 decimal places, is 1.31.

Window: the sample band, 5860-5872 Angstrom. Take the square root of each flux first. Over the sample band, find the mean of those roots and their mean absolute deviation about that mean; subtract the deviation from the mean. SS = 1.21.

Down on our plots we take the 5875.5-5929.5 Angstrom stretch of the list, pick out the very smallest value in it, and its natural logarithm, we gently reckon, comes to 0.17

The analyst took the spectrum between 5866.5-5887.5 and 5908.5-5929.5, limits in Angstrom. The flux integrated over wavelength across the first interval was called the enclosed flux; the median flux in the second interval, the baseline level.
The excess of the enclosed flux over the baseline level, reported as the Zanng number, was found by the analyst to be 29.3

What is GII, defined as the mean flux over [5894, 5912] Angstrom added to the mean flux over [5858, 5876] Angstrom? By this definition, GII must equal 2.86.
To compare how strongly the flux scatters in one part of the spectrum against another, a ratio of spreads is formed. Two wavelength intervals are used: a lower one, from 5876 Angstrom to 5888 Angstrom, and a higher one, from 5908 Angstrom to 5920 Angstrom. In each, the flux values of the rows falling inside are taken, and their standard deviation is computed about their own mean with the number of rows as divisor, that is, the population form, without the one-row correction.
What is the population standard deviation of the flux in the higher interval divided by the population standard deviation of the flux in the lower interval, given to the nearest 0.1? 0.2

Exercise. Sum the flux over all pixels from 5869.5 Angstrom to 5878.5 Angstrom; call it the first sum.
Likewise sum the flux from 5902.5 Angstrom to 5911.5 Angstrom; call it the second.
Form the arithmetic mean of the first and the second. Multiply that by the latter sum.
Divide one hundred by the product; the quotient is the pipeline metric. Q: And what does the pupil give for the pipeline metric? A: 5.3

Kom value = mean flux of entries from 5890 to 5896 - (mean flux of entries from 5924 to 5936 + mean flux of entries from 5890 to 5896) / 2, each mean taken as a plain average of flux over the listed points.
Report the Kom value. -0.13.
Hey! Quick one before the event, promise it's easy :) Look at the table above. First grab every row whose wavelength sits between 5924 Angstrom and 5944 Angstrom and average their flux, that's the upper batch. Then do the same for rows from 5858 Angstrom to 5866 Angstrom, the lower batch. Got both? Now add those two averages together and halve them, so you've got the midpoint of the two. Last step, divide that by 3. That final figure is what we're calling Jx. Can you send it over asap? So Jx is 0.503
